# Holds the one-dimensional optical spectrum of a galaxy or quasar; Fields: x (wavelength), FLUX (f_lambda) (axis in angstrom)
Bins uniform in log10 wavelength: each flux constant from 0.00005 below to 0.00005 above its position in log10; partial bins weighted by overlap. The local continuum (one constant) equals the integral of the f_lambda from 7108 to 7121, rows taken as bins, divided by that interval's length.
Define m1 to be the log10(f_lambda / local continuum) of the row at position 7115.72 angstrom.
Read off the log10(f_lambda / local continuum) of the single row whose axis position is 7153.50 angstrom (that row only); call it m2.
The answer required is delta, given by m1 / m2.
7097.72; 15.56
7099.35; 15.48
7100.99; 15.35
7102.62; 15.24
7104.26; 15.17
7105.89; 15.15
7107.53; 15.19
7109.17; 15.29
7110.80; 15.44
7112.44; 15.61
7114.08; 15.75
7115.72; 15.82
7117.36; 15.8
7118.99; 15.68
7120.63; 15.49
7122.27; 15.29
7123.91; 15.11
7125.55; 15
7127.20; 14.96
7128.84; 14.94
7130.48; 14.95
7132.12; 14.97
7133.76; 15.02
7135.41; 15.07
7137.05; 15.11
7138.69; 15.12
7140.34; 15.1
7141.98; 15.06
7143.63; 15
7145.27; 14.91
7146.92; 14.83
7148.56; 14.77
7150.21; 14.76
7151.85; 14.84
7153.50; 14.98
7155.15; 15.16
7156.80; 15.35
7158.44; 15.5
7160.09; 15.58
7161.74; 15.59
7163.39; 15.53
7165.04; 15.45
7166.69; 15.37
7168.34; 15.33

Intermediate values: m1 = 0.006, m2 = -0.018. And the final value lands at -0.3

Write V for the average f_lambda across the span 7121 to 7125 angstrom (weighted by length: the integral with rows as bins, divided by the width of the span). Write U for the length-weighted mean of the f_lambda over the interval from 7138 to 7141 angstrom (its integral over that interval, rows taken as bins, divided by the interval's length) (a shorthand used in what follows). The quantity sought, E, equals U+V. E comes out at 30.30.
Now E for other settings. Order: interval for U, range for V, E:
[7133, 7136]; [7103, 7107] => 30.17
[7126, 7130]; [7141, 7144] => 29.96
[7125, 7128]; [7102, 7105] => 30.11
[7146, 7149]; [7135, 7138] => 29.94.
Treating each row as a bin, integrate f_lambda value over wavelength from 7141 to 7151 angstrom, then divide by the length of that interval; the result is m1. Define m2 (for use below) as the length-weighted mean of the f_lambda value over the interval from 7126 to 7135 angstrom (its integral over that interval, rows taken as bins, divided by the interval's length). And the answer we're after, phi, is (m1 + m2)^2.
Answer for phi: 891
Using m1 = 14.9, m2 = 15.0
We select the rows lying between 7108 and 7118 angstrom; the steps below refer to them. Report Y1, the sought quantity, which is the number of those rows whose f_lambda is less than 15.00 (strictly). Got 0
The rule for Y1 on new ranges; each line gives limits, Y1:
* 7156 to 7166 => 0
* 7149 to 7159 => 3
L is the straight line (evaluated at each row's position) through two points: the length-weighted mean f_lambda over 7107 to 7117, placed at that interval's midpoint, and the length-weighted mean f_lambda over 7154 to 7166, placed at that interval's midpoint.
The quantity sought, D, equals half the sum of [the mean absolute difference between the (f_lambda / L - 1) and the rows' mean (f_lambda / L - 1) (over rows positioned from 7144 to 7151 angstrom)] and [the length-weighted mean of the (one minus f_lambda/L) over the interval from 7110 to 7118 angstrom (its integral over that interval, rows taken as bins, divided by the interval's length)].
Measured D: -0.003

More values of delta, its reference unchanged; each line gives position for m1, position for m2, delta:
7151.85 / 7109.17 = 2.4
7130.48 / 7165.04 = 4.2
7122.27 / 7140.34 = 0.6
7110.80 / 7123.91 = 0.3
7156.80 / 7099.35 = 2.0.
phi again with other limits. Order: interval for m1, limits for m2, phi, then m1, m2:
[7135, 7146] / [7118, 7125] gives 928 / 15.1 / 15.4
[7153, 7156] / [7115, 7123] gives 942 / 15.1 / 15.6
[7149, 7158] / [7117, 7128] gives 921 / 15.0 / 15.3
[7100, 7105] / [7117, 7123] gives 950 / 15.2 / 15.6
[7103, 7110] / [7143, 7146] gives 911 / 15.2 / 15.0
